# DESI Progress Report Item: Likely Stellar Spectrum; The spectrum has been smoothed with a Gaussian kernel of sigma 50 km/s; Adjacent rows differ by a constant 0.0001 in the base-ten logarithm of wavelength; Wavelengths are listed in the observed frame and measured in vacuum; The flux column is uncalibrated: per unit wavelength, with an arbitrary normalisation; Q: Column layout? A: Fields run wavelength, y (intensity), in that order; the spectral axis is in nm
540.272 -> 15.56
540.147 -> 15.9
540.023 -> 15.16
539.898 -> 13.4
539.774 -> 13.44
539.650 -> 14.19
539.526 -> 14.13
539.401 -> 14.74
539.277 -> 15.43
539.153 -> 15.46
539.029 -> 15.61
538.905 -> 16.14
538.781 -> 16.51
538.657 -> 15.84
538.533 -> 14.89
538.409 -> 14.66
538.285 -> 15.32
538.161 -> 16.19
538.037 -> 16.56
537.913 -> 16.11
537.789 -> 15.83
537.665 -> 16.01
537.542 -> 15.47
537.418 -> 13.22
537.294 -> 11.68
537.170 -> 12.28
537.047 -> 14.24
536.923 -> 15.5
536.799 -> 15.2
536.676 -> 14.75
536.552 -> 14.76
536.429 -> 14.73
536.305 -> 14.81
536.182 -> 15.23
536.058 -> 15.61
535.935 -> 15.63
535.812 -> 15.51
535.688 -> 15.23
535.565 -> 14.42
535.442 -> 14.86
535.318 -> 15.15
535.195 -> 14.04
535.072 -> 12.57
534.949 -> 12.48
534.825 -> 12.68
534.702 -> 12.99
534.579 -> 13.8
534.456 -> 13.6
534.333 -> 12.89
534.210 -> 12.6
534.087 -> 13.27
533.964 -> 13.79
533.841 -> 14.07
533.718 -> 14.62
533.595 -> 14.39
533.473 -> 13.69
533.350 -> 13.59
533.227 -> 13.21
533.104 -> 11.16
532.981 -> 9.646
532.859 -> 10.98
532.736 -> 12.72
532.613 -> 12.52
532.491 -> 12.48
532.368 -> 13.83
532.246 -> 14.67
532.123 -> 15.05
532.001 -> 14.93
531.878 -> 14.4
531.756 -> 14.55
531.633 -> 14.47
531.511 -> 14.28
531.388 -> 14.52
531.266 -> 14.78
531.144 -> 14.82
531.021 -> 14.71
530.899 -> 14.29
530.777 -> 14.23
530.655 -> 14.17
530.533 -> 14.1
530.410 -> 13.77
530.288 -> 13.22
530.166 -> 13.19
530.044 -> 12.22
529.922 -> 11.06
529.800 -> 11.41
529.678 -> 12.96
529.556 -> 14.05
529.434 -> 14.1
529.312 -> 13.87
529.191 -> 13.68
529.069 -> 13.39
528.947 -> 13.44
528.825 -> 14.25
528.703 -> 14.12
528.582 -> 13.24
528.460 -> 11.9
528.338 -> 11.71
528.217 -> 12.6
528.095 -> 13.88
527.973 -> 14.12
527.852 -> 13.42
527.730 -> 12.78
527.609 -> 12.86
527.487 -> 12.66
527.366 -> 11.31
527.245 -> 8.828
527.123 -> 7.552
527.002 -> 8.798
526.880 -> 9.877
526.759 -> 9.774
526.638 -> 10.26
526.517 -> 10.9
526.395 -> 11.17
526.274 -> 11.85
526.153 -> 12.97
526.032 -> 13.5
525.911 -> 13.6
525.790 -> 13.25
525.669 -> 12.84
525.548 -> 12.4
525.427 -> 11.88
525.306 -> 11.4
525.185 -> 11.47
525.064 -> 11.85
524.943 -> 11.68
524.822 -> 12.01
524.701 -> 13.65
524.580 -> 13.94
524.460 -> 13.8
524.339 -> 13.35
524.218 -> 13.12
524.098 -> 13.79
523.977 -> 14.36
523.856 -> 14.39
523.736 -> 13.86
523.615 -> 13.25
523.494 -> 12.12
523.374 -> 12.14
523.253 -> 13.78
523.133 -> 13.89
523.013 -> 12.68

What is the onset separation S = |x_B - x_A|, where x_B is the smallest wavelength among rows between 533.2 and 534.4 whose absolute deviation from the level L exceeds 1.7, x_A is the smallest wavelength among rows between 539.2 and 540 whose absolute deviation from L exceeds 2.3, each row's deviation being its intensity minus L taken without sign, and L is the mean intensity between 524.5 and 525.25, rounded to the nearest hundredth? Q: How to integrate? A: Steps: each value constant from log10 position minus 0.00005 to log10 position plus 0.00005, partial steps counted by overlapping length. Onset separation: 5.68 nm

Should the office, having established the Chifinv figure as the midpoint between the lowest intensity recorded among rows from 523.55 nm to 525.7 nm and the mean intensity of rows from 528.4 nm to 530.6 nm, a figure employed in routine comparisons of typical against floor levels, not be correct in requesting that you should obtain 12.3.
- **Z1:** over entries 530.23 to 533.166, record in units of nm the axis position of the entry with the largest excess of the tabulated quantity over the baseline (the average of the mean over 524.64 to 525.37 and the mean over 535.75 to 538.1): 532.123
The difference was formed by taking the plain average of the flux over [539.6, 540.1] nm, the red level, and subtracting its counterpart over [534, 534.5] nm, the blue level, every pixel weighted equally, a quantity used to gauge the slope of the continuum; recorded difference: 1.0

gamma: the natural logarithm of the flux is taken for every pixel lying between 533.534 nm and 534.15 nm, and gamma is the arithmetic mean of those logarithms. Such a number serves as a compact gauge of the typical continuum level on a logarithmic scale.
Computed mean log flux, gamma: 2.64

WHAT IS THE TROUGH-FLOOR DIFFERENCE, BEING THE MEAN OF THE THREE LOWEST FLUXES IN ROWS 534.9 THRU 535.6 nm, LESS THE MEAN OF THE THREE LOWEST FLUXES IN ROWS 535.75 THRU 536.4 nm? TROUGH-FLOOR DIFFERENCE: -2.2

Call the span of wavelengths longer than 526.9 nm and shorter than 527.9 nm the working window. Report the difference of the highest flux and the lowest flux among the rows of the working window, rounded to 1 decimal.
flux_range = 5.9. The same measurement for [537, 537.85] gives 4.3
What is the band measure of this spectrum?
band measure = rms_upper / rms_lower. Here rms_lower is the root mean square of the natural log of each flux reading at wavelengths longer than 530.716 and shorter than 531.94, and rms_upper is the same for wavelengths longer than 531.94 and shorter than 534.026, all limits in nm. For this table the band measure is 0.96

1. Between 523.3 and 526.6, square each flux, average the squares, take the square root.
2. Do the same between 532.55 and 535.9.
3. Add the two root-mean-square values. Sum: 26.2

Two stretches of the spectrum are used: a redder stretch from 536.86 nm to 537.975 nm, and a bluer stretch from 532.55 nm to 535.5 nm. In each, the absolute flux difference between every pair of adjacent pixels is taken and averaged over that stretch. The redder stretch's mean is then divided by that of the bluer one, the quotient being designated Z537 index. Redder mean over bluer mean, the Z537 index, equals 1.6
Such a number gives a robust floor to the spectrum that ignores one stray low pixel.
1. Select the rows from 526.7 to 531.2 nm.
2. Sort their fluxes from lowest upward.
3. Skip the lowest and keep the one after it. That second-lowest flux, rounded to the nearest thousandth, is 8.798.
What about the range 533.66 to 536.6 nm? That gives 12.570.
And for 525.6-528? 8.798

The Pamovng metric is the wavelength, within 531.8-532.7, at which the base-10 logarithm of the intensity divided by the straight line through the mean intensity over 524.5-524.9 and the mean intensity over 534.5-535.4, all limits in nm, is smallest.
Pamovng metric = 532.491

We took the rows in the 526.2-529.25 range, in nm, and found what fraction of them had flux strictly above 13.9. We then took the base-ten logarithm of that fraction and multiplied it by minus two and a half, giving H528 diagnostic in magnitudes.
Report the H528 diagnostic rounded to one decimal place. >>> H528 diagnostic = 2.3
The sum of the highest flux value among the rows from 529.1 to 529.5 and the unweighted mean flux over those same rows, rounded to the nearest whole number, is 28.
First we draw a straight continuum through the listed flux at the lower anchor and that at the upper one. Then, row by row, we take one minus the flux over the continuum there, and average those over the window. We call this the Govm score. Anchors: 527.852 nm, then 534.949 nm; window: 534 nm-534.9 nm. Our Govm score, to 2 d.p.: -0.05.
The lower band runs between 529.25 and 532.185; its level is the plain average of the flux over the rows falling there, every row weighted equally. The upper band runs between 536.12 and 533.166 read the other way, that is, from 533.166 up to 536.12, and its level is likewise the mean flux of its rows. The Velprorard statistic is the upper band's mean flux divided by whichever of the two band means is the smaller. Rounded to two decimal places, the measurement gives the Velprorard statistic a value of 1.00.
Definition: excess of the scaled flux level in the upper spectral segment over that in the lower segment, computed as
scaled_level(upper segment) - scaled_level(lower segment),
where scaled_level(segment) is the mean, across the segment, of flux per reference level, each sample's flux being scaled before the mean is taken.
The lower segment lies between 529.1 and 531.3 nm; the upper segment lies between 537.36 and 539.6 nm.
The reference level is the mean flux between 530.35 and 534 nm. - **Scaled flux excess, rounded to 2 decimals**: 0.14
